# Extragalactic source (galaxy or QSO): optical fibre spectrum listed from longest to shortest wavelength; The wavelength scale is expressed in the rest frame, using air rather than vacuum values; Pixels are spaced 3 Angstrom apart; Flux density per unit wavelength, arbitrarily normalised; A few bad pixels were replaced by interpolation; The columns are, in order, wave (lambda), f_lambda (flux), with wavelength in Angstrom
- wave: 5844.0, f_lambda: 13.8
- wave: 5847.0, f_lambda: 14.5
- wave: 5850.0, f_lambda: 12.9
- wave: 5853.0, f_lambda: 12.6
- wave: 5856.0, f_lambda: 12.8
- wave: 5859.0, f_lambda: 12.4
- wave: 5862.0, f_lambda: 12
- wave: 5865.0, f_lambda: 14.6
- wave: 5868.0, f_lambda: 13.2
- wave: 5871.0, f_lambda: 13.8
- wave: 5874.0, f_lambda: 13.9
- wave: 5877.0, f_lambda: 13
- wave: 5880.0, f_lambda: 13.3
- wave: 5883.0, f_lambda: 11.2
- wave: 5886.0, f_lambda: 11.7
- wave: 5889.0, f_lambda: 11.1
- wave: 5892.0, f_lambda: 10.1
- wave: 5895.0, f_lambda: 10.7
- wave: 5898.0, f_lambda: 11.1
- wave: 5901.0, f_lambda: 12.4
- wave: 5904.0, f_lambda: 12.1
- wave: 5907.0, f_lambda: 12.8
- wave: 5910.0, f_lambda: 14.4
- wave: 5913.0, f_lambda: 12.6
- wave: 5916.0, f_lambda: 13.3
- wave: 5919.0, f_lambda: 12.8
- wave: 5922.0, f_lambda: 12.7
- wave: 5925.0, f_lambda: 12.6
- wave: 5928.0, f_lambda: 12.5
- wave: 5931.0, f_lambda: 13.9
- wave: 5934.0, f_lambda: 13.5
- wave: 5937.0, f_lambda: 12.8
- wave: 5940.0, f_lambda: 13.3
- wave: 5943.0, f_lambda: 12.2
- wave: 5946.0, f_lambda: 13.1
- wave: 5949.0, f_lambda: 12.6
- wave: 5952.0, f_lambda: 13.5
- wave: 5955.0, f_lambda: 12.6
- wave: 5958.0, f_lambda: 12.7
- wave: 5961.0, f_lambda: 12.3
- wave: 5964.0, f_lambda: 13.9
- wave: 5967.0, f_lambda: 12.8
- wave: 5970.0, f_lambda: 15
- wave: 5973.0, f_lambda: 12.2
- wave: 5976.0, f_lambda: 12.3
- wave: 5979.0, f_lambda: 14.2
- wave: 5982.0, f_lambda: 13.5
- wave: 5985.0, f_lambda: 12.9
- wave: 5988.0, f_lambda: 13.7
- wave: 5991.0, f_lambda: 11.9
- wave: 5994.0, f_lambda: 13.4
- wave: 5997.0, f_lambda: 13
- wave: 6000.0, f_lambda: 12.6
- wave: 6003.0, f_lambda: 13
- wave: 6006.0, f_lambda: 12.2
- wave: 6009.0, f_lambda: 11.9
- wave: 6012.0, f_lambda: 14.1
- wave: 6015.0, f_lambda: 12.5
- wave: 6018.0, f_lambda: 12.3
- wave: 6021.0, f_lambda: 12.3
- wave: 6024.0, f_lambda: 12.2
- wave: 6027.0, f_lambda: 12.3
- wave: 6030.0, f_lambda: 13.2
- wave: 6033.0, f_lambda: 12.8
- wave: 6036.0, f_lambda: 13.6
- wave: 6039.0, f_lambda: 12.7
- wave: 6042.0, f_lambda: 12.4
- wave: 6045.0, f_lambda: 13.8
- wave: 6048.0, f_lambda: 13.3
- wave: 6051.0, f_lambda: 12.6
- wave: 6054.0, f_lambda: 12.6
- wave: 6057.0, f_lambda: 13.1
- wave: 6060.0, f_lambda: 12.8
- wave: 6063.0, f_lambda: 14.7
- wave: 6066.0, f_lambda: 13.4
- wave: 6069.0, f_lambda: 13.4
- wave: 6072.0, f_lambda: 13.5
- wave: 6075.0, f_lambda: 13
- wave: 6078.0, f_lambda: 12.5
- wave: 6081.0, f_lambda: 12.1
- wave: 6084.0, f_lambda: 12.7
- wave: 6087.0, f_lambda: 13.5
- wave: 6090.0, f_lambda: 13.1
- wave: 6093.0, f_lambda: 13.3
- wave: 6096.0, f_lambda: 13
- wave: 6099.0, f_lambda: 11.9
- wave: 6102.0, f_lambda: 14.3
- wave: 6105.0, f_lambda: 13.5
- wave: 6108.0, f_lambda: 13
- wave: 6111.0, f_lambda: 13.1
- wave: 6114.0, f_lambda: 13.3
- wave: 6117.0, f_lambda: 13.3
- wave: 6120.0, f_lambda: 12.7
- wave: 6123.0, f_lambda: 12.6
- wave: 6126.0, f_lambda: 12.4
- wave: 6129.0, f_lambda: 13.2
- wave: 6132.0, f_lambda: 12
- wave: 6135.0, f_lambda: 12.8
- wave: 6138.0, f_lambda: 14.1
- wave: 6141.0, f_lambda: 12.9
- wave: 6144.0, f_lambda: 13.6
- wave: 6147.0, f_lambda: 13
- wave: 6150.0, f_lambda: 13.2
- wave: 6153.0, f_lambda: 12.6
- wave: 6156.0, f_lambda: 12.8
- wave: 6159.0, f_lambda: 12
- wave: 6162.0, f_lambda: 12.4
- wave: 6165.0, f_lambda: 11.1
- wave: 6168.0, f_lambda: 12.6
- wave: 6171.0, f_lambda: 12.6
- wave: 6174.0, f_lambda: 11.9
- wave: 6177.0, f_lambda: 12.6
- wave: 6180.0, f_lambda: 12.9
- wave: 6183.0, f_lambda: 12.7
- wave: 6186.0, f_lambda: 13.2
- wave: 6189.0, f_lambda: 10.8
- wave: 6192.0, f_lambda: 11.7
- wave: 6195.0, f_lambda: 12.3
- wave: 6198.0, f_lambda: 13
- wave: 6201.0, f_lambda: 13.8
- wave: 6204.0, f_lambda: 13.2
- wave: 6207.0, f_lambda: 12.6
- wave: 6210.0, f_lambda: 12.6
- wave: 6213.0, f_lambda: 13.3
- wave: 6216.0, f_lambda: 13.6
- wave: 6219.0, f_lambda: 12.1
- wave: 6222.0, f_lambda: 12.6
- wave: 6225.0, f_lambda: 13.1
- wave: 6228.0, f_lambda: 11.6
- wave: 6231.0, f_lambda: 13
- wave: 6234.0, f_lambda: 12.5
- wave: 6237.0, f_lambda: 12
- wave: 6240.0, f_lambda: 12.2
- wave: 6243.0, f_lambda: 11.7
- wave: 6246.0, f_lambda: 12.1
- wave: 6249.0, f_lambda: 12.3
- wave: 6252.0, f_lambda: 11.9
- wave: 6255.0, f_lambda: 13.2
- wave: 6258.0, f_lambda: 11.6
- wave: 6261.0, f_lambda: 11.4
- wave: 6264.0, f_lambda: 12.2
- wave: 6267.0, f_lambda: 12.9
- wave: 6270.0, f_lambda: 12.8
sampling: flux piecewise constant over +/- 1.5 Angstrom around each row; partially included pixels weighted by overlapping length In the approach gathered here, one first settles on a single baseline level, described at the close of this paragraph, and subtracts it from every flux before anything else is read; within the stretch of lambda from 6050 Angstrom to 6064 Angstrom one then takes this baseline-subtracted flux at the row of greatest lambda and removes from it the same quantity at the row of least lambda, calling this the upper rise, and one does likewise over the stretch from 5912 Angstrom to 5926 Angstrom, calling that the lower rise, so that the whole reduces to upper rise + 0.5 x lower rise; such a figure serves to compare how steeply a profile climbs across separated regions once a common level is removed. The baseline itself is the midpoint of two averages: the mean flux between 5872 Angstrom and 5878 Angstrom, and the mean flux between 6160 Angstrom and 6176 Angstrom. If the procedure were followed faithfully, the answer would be 2.1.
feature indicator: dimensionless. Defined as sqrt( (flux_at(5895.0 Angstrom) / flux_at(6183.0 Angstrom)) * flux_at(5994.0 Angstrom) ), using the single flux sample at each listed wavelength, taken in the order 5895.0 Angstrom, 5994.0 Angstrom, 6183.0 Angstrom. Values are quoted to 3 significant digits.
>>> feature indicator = 3.36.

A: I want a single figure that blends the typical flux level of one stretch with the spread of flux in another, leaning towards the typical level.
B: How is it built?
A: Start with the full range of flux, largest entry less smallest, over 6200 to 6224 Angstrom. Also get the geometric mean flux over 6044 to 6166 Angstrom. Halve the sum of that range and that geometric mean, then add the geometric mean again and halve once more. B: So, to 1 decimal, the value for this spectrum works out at 10.1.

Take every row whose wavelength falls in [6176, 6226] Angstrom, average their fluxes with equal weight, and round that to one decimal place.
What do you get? 12.7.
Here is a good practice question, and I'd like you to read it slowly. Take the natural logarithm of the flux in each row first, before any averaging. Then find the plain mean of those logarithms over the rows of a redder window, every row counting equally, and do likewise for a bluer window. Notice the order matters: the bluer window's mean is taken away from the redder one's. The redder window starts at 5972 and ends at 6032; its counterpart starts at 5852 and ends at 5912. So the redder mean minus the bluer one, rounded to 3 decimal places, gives 0.029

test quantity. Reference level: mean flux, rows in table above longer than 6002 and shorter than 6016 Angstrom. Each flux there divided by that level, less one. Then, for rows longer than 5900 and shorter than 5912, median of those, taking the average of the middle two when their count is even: -0.011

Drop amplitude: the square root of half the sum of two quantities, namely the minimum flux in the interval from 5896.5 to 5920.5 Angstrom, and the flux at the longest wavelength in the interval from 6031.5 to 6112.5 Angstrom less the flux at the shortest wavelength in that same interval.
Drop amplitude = 2.39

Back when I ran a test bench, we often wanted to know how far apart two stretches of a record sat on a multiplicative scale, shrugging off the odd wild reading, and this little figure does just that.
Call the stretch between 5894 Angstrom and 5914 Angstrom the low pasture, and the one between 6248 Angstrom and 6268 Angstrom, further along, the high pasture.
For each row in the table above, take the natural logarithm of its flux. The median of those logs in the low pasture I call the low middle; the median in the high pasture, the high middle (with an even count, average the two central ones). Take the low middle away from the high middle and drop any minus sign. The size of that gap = 0.016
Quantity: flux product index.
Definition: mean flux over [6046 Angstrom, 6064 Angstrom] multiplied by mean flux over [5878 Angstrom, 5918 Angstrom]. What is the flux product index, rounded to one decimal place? 159.0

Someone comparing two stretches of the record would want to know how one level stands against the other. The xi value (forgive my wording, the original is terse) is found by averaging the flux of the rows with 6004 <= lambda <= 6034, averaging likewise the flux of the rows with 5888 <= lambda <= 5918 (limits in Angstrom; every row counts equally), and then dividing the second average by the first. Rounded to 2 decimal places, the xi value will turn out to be 0.96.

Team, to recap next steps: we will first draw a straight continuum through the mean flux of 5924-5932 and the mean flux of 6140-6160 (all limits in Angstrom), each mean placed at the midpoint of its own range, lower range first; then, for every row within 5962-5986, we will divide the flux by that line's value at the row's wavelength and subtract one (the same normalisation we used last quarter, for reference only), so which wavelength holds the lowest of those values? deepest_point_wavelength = 5973.0 Angstrom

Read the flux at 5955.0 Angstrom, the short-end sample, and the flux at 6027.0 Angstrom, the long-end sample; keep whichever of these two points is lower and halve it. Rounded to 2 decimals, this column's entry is 6.15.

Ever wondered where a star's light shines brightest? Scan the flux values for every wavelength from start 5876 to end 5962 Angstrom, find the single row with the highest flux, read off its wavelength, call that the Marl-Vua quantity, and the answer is 5910.0 Angstrom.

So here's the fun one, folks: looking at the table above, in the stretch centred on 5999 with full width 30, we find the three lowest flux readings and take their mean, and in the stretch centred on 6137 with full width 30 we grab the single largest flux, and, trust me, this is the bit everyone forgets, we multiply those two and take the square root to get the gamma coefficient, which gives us 13.01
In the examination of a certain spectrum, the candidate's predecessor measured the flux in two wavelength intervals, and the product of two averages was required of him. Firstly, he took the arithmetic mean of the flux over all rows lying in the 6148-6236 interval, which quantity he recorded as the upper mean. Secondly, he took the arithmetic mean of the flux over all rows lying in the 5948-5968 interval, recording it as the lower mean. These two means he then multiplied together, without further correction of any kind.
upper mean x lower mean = 162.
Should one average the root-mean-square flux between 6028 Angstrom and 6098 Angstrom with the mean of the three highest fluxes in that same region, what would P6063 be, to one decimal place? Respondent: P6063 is 13.6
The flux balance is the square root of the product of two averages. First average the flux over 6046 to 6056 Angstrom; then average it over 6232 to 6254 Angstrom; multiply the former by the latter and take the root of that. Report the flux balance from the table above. 12.5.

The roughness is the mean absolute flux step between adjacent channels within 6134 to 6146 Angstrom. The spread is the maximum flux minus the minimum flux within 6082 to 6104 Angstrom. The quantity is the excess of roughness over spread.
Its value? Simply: -1.3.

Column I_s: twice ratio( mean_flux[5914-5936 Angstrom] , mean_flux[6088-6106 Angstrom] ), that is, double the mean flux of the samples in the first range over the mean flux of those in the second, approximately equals 1.98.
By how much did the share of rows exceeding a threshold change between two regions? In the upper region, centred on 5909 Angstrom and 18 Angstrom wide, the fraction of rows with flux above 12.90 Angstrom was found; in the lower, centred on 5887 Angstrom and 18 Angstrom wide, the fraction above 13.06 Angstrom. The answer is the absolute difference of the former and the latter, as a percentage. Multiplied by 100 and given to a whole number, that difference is 17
